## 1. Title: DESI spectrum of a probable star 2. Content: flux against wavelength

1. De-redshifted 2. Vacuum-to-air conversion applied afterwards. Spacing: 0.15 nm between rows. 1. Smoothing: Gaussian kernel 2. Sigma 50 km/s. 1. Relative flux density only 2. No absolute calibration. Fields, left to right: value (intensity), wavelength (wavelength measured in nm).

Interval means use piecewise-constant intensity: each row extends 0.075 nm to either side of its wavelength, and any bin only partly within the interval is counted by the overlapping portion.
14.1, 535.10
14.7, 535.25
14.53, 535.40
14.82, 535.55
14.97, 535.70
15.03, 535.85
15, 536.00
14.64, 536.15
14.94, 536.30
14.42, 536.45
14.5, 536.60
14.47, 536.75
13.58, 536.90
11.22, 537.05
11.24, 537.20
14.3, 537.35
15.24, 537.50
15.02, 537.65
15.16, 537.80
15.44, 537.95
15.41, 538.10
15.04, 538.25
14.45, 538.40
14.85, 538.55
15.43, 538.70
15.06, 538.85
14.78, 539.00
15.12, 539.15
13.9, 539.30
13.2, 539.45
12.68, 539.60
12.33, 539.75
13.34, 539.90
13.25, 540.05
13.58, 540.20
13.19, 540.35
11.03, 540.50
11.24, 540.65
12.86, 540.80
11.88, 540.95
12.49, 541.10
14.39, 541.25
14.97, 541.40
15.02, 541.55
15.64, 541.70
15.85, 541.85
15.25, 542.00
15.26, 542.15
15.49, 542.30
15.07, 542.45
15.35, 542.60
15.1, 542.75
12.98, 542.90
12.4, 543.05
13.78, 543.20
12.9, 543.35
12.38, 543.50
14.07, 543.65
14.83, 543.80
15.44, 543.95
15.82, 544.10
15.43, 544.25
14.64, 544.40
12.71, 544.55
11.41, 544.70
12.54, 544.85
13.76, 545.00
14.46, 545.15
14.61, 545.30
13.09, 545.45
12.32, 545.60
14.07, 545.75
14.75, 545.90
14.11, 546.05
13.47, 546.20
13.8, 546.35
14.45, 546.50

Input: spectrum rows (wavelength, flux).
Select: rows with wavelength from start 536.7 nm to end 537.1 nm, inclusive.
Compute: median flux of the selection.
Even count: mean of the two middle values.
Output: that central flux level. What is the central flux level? 13.6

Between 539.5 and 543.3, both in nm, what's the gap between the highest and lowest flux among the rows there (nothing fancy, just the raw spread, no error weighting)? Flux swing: 4.8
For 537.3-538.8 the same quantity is 1.1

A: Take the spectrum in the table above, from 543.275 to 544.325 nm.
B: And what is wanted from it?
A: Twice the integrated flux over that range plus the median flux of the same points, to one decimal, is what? 45.1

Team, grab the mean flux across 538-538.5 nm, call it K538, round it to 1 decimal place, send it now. 15.0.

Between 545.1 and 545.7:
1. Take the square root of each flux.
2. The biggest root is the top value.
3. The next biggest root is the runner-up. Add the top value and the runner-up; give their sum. 7.62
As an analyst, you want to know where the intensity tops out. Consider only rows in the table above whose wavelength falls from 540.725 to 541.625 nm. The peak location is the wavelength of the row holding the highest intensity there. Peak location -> 541.55 nm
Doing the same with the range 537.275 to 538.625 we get 537.95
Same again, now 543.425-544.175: 544.10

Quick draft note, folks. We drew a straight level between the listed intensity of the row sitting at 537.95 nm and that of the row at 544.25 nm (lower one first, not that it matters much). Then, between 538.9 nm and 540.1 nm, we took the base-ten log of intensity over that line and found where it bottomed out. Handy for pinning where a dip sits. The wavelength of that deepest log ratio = 539.75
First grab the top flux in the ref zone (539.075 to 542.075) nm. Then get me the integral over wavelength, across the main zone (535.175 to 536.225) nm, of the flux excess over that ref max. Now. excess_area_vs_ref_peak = -1.1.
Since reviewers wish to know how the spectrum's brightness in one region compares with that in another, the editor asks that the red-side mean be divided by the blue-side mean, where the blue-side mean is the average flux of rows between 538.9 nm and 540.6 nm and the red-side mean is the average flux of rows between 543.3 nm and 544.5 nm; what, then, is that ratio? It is 1.08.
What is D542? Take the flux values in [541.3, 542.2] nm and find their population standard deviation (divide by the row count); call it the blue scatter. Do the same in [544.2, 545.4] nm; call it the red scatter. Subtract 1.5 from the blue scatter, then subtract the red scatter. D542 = -2.5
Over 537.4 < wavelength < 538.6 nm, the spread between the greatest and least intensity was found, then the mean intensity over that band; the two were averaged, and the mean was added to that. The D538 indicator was 23.1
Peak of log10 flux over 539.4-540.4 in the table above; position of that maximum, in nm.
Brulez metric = 540.20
